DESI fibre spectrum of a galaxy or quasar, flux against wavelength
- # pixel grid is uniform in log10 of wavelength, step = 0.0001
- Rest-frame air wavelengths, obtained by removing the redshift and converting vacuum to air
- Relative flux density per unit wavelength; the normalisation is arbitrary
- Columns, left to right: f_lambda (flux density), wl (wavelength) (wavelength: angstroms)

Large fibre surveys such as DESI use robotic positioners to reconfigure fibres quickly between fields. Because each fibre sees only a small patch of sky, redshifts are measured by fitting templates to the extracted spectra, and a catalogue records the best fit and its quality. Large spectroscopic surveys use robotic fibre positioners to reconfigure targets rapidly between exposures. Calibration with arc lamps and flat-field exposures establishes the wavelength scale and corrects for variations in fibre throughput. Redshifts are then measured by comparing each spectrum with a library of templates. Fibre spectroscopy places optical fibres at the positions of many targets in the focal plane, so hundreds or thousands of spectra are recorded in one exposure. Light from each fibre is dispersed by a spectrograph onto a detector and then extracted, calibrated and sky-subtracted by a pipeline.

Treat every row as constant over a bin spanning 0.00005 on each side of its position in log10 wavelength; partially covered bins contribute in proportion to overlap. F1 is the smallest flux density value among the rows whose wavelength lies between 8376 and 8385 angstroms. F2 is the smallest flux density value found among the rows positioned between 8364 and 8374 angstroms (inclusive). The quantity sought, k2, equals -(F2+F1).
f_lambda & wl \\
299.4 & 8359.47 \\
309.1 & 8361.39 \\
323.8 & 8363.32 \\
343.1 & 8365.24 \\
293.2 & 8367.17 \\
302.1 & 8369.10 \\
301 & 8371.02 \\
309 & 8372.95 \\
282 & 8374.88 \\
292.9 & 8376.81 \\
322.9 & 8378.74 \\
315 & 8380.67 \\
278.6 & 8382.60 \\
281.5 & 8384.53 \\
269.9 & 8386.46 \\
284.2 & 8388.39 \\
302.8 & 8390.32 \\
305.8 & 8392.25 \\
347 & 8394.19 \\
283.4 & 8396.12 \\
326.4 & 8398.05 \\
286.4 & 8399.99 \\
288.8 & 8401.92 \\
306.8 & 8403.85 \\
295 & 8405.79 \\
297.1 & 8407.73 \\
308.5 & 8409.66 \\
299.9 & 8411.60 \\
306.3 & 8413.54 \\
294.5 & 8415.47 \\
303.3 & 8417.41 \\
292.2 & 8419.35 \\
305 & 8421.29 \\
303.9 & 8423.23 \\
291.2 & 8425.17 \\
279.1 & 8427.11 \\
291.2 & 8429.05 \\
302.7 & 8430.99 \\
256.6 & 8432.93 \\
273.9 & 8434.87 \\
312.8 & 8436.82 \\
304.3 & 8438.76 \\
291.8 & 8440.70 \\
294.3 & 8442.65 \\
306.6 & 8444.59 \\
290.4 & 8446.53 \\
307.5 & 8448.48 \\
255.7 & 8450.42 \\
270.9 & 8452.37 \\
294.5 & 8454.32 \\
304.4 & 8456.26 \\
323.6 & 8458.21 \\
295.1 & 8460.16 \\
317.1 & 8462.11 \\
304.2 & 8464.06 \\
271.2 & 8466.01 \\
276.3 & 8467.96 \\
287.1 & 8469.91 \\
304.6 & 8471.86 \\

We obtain -572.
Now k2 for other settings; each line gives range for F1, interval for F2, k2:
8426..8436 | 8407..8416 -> -551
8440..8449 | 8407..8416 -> -585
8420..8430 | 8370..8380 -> -561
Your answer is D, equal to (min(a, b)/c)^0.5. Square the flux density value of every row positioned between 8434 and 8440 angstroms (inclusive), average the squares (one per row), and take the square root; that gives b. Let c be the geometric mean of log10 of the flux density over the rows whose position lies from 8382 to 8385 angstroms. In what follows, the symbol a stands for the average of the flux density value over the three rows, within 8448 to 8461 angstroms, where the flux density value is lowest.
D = 10.6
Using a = 274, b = 297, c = 2.45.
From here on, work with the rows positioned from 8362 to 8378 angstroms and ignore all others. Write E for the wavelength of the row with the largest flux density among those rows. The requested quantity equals 8365.24 angstroms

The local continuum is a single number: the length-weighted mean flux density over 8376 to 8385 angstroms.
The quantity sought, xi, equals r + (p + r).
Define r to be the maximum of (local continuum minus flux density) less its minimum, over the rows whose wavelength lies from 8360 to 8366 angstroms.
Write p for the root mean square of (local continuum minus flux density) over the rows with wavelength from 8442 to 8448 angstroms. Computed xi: 75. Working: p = 7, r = 34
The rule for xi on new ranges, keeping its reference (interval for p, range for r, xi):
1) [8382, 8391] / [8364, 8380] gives 141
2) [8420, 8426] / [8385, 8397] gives 161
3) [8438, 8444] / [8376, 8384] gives 94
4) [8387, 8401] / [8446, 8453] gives 127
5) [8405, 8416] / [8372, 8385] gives 94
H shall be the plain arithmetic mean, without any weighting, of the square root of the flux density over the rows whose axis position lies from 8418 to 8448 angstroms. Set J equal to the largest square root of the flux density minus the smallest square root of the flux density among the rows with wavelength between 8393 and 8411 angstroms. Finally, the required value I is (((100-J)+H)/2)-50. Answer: 7.66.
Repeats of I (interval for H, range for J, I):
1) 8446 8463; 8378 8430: 7.49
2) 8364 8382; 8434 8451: 7.91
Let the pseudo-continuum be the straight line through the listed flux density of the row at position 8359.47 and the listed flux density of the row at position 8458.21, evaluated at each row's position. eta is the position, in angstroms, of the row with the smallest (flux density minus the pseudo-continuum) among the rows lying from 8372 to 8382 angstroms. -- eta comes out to 8374.88 angstroms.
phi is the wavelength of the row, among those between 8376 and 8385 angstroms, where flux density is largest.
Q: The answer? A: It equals 8378.74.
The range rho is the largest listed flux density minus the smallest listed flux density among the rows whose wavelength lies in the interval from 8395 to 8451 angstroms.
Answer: 71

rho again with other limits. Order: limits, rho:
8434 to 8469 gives 68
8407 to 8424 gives 16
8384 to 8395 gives 77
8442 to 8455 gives 52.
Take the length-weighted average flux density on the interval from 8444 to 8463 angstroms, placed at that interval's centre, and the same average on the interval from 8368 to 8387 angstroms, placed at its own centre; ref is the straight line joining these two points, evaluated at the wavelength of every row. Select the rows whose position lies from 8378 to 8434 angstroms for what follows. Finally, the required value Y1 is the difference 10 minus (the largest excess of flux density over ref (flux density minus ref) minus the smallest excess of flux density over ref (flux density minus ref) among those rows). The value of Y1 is -81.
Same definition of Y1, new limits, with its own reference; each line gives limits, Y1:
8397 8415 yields -30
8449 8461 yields -58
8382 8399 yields -67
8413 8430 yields -17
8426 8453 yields -47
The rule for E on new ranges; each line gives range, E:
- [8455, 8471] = 8458.21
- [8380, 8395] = 8394.19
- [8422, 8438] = 8436.82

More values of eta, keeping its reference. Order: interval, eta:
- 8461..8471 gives 8466.01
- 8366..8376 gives 8374.88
